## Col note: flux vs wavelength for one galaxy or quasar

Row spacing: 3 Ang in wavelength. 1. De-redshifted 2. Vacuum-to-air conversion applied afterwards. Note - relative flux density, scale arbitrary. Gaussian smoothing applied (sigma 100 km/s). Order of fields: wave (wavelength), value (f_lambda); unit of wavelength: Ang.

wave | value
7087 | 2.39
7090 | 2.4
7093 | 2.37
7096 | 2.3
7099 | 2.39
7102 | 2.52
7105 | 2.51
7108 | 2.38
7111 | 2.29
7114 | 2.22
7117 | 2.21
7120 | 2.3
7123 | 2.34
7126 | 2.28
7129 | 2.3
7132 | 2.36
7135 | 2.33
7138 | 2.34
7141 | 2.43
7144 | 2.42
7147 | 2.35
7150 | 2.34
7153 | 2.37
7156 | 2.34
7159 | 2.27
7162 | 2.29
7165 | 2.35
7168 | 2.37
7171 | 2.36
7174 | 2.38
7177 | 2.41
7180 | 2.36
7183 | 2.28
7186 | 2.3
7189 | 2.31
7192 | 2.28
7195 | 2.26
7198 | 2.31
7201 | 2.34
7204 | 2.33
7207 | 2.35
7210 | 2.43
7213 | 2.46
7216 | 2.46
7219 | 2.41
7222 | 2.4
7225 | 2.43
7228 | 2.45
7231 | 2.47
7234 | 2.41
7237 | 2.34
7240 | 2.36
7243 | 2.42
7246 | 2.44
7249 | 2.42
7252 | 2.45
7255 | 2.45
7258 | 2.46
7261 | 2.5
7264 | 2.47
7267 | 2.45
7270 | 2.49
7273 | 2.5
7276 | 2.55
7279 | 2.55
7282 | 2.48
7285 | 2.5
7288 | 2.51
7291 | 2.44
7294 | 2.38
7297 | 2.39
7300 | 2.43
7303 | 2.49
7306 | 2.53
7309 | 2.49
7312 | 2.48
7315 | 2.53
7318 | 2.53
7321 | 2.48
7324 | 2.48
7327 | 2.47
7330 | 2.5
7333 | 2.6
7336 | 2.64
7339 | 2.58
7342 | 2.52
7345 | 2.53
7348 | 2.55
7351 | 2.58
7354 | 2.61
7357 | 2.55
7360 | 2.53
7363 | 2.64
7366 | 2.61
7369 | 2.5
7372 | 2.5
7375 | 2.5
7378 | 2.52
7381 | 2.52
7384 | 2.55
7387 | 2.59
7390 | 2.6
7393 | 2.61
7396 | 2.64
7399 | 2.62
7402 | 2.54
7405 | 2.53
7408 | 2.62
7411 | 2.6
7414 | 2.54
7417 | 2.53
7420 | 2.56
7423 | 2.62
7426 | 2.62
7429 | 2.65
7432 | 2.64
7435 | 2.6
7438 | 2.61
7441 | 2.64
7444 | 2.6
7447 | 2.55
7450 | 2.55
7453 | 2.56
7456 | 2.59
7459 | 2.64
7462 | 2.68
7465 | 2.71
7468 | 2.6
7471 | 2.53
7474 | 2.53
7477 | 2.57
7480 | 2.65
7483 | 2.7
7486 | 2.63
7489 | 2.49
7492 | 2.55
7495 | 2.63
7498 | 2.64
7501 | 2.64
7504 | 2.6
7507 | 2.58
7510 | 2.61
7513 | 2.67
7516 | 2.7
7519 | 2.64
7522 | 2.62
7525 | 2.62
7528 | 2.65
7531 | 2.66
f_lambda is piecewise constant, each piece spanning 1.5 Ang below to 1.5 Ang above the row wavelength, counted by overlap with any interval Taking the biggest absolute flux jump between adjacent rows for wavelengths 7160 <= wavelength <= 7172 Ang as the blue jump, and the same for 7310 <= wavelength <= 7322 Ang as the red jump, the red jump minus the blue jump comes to -0.010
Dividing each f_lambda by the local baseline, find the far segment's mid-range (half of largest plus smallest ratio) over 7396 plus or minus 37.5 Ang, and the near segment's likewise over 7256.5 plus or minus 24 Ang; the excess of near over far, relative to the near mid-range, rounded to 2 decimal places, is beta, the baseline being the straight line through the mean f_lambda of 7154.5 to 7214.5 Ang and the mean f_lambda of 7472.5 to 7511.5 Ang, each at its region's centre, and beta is -0.01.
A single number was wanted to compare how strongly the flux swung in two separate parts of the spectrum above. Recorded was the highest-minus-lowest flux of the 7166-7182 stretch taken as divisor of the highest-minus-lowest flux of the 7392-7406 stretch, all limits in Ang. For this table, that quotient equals 2.2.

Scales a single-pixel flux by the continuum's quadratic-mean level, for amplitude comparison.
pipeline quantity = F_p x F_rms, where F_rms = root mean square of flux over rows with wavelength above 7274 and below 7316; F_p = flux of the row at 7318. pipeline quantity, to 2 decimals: 6.28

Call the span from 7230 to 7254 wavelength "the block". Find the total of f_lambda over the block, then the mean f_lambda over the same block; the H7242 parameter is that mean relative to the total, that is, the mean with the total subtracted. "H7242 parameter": -17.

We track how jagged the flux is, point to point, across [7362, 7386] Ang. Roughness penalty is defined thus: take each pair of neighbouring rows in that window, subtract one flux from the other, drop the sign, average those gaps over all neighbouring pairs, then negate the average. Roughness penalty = -0.027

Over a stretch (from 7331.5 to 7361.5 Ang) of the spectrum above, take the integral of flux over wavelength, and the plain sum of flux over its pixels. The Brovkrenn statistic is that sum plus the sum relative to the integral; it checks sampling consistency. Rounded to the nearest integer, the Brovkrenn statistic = 26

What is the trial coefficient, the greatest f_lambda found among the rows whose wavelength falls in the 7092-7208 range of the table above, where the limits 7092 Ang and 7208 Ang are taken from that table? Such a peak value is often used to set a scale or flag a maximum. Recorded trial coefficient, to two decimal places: 2.52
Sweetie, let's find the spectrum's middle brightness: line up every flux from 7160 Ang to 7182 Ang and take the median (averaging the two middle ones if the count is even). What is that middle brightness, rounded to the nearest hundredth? 2.36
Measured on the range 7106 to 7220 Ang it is 2.34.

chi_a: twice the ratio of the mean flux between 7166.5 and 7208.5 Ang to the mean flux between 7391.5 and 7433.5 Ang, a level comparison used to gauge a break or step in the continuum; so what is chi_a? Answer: 1.80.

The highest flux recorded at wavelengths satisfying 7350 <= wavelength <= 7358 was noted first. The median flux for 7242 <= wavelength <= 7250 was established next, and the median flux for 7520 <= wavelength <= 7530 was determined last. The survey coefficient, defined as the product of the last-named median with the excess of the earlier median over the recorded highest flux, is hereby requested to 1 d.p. -0.5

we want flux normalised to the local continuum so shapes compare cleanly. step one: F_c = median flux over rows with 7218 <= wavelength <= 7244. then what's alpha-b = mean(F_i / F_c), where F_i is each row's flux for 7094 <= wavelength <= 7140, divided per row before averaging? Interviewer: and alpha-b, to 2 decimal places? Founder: 0.97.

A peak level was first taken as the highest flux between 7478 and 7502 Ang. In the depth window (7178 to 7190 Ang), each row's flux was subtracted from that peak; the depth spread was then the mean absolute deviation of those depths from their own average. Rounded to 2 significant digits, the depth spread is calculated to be 0.024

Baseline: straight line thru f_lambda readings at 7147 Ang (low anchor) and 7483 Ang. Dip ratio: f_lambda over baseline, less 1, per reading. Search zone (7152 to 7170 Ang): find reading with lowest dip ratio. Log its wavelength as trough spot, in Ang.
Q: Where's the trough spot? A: 7159 Ang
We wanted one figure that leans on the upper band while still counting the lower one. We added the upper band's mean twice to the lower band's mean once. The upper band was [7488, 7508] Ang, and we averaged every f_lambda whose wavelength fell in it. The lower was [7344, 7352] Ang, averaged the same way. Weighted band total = 7.7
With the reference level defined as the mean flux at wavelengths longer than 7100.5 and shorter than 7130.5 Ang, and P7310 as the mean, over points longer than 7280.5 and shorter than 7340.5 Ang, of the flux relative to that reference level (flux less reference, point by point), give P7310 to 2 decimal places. 0.16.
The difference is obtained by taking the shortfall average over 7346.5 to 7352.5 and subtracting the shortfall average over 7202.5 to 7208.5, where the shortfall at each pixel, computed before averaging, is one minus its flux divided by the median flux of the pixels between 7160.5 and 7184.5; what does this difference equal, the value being -0.10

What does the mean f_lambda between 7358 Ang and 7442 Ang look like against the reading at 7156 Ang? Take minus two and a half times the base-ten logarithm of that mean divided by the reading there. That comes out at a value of -0.106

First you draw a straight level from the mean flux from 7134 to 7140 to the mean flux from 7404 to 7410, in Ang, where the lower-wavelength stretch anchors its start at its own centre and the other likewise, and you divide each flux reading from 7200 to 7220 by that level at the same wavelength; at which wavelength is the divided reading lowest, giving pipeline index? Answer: 7204 Ang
